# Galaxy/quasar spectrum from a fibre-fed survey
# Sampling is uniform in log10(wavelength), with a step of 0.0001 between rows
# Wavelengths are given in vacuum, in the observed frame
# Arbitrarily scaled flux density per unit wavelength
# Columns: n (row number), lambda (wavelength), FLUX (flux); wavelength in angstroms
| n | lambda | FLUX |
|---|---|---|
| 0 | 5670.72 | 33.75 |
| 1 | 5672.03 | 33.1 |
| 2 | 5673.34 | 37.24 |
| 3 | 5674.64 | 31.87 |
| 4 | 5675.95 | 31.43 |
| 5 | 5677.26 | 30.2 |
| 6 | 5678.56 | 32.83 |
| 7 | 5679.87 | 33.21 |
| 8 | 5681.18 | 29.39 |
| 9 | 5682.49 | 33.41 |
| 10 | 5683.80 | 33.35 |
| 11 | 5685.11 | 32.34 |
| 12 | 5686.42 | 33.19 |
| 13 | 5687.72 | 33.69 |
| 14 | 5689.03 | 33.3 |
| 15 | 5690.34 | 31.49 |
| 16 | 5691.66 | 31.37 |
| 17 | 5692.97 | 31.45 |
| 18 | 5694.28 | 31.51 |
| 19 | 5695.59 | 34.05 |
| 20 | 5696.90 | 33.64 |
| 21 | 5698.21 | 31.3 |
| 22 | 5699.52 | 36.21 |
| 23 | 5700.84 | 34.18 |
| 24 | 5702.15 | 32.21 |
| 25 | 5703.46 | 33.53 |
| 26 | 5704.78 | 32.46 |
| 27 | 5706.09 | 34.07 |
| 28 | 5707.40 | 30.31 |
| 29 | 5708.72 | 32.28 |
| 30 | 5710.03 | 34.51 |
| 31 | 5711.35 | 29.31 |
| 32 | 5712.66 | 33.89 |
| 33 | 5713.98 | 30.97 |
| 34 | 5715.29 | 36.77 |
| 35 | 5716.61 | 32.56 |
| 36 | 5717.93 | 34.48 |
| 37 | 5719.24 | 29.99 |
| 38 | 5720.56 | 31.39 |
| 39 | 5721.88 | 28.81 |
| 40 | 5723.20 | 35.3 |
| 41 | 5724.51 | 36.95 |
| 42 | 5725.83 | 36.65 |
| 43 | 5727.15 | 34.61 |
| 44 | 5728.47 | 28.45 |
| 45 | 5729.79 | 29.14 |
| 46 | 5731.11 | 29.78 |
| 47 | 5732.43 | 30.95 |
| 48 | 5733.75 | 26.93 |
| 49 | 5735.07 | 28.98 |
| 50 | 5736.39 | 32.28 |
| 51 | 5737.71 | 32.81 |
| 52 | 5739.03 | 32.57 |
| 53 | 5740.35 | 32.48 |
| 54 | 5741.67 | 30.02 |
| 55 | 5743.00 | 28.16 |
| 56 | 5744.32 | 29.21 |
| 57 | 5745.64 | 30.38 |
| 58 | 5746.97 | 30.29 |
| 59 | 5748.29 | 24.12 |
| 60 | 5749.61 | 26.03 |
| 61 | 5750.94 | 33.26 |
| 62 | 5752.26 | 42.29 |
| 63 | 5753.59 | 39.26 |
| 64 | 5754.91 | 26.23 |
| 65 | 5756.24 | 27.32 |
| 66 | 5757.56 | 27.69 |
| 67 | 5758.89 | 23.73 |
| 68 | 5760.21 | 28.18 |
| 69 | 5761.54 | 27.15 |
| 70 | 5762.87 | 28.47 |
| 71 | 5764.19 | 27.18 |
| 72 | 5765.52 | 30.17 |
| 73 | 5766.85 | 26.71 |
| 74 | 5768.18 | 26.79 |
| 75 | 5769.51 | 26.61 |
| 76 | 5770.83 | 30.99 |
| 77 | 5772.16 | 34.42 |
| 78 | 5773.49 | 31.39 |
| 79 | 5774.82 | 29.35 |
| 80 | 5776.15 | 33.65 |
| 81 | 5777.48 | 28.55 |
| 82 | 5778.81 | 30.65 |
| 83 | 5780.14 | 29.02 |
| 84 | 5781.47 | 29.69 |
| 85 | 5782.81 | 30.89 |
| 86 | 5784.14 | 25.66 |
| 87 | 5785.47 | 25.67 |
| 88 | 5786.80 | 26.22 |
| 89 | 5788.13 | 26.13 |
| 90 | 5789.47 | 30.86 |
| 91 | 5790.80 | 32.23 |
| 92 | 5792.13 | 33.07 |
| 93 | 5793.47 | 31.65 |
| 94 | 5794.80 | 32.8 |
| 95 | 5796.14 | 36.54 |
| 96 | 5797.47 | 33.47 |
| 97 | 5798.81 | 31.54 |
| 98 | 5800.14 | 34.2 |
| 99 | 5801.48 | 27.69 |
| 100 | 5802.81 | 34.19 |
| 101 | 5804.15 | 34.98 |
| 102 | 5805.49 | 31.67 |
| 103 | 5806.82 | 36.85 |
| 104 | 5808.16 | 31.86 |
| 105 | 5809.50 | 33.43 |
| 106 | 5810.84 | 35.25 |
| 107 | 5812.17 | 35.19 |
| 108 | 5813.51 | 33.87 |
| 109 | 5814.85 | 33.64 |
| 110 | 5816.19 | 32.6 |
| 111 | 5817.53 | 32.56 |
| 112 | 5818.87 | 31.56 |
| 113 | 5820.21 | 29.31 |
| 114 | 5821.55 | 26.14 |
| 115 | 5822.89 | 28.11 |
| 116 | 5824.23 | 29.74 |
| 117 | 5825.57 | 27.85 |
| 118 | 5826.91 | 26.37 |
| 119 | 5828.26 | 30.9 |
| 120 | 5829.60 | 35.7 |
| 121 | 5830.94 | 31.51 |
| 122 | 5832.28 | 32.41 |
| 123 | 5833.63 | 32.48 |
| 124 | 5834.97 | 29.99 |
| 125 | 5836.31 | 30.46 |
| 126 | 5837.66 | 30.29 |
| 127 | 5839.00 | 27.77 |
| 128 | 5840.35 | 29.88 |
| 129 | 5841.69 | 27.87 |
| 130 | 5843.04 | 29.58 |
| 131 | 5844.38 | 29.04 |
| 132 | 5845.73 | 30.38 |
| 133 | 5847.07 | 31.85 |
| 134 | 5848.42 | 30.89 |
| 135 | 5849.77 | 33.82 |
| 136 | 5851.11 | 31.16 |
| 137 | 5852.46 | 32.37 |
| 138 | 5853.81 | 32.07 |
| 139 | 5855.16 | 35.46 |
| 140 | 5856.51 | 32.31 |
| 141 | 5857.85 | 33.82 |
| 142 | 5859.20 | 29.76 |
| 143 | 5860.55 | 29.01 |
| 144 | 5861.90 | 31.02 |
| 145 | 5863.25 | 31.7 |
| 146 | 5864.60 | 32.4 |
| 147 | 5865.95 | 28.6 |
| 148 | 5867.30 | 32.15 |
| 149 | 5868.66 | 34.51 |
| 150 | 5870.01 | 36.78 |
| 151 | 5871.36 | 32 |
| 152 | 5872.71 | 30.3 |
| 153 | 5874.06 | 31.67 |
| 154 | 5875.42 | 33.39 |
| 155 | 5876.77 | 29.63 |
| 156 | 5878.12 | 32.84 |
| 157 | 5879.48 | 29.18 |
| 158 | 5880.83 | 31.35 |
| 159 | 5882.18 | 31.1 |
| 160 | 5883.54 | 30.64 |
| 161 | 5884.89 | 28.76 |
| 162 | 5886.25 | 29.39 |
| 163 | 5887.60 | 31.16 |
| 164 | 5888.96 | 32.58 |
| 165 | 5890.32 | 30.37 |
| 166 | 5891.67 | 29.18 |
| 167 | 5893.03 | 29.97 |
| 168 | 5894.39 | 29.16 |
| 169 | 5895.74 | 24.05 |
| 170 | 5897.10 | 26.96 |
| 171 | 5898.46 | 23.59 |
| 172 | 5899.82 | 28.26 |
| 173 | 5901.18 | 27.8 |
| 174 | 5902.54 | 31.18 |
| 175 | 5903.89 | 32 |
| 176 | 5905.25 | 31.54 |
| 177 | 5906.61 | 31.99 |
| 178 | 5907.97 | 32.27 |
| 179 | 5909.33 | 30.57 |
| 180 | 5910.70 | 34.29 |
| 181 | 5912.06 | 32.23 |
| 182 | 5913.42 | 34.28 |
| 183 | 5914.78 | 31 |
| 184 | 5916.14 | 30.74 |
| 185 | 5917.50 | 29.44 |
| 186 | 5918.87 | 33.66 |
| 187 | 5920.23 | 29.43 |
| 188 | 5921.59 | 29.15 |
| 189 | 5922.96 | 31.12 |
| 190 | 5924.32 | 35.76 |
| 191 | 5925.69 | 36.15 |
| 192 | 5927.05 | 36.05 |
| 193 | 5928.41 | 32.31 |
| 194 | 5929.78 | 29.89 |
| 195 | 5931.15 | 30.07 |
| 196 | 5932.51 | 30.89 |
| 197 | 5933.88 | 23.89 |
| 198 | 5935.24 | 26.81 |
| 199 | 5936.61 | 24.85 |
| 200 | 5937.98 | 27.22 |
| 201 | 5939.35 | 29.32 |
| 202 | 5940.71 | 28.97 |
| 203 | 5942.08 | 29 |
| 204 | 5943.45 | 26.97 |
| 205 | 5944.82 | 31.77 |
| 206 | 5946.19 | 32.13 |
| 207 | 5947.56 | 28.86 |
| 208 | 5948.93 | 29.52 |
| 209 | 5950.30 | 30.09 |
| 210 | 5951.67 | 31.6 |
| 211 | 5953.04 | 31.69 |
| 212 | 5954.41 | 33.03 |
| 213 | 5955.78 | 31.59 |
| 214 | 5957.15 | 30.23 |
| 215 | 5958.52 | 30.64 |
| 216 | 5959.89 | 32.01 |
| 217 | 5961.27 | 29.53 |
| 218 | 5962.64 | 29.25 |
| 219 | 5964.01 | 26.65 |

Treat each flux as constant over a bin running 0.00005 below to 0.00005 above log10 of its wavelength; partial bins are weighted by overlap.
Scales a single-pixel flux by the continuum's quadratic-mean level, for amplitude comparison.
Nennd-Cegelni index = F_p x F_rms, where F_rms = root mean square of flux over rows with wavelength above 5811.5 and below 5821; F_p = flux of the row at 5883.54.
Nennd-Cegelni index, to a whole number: 1003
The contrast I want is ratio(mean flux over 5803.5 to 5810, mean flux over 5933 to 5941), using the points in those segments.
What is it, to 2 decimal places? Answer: 1.26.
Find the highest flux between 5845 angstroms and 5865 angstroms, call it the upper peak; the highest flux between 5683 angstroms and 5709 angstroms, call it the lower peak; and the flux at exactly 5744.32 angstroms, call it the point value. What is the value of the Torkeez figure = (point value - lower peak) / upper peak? -0.20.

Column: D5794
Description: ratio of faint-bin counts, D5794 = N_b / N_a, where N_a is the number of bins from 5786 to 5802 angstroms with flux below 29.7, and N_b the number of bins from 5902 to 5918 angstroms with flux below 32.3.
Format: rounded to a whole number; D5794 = 3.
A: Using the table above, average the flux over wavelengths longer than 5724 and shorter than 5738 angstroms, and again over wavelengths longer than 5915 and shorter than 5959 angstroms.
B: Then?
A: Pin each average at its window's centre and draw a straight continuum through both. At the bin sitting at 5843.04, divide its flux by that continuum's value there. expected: 0.96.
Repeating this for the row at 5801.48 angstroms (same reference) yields 0.89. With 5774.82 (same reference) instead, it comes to 0.94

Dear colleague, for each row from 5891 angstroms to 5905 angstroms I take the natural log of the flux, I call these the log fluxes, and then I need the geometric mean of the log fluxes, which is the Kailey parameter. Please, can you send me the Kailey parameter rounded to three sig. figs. 3.33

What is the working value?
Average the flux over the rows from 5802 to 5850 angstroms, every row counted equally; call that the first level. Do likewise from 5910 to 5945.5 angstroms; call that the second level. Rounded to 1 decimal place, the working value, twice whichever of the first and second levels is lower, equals 61.2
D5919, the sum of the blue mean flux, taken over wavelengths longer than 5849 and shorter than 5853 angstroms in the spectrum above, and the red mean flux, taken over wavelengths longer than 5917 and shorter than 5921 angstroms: 63.3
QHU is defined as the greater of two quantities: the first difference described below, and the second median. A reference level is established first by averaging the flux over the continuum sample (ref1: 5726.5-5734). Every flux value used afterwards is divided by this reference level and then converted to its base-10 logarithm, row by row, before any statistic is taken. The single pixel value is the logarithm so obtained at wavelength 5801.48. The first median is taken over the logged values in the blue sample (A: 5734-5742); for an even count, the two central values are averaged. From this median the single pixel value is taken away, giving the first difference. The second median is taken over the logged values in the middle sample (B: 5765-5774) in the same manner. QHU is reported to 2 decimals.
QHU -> 0.07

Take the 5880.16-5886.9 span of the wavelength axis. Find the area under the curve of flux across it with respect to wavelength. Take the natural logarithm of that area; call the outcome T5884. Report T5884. 5.32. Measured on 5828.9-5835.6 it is 5.38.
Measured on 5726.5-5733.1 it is 5.31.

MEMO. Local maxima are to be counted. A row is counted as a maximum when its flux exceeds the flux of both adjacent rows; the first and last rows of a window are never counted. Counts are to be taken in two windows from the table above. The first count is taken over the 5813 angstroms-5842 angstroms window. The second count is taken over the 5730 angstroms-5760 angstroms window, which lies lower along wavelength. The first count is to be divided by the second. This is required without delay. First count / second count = 1.0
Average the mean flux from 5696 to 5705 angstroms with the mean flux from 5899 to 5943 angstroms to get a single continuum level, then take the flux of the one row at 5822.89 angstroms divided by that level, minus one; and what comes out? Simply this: -0.12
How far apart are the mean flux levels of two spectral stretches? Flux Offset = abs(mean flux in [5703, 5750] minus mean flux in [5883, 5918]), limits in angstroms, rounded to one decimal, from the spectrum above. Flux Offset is 1.3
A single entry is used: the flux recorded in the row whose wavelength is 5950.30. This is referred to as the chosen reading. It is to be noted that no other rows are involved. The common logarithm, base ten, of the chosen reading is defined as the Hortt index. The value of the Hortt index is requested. 1.48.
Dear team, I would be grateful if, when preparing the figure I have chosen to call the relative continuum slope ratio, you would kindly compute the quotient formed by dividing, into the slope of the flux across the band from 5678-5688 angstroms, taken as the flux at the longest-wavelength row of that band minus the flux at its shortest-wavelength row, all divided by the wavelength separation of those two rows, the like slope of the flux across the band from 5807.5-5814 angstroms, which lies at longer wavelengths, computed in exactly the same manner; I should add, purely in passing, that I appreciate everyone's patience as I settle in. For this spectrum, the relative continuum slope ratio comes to 0.25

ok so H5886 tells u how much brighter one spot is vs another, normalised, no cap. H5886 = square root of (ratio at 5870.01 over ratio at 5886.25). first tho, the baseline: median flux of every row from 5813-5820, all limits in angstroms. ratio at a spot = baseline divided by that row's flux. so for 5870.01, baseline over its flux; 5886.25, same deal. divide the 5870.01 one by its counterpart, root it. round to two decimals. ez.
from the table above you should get 0.89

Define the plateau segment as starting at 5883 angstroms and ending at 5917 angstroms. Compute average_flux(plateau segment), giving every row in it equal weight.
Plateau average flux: 30.2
